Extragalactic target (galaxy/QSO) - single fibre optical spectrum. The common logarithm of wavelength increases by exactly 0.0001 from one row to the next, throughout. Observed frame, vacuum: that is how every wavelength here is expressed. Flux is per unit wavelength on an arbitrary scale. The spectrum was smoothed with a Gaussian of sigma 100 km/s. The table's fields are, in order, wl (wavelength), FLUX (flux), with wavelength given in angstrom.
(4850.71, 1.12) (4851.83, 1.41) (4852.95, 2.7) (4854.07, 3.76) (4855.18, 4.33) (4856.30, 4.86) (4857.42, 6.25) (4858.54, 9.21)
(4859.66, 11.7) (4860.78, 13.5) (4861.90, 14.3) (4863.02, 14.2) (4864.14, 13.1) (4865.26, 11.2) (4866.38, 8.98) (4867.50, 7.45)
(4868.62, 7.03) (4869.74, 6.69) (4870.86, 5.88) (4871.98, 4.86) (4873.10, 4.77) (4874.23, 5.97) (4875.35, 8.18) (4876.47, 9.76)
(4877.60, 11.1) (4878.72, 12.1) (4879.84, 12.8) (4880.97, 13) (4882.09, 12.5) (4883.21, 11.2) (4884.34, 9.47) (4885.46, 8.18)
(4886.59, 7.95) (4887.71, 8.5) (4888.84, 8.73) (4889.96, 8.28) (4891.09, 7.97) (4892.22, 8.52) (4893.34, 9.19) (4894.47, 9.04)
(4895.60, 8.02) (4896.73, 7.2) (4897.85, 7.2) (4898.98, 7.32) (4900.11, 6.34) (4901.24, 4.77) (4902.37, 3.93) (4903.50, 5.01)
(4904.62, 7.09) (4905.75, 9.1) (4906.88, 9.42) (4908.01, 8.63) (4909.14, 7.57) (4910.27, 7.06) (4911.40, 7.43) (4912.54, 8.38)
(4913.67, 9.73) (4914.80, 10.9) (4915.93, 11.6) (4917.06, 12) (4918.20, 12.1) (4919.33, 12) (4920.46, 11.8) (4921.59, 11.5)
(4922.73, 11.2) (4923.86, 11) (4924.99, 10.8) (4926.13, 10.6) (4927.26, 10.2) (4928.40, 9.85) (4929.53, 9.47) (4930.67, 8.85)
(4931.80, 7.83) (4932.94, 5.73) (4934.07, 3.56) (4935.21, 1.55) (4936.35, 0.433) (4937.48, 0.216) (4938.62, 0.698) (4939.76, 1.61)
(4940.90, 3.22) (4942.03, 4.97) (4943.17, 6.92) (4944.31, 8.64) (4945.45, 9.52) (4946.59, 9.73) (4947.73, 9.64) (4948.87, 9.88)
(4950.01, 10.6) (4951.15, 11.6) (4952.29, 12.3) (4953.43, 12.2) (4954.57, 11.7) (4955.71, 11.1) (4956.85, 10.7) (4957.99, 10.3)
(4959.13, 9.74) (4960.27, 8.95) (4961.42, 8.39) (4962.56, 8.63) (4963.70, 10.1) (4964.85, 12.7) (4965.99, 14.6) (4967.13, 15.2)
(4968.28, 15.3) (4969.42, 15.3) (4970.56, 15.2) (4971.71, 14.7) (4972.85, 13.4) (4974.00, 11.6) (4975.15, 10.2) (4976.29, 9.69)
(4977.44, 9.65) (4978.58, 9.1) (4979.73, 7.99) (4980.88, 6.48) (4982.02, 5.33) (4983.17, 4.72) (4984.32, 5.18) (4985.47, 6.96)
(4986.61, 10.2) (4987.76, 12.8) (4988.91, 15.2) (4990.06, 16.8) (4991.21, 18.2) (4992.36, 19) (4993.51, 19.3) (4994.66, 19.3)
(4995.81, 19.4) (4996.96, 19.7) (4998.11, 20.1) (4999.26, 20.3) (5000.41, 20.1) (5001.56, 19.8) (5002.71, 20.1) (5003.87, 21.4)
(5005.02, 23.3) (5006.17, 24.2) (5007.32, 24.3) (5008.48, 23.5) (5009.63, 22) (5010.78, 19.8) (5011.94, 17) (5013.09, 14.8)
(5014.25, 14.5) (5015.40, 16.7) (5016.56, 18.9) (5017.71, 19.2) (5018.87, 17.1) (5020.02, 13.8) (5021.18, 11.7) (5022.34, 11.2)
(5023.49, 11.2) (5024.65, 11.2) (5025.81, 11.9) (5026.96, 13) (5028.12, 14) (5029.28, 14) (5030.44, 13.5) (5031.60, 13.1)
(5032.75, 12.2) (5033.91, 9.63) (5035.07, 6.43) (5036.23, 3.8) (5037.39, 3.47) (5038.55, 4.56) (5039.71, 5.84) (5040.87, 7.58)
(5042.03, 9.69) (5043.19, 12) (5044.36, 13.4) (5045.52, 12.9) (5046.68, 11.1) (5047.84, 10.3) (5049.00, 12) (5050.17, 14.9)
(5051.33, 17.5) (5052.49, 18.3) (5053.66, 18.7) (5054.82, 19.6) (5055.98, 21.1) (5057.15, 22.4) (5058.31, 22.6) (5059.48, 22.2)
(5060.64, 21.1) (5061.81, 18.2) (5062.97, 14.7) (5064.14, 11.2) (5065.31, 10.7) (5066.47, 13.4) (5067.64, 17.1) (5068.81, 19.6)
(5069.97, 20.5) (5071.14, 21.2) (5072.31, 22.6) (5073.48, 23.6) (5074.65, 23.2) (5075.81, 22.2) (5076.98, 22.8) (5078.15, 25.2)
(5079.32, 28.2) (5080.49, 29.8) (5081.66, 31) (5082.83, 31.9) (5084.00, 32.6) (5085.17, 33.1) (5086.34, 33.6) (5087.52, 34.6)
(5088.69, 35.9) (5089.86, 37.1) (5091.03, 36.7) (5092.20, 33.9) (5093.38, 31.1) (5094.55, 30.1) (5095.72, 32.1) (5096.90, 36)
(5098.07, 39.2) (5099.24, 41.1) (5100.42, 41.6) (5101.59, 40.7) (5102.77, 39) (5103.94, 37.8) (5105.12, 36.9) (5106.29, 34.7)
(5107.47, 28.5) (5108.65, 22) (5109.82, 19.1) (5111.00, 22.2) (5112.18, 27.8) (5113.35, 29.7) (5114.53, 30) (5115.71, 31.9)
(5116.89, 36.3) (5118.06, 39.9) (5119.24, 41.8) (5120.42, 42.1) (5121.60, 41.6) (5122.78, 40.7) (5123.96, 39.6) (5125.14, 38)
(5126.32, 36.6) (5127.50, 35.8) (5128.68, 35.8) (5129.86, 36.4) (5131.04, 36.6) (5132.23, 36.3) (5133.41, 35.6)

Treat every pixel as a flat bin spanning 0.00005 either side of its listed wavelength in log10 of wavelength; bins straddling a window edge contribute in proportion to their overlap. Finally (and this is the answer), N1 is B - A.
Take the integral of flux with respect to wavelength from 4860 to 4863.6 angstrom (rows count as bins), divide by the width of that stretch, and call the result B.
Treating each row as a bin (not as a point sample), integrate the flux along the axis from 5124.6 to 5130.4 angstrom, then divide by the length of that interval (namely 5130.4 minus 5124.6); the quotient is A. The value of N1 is -23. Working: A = 37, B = 13.8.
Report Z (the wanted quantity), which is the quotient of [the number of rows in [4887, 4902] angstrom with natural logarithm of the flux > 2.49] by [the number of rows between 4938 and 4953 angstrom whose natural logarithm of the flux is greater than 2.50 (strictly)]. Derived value 0.0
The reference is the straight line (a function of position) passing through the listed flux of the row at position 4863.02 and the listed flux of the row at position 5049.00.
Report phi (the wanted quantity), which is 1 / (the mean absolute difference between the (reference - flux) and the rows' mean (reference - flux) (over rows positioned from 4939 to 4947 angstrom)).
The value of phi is 0.4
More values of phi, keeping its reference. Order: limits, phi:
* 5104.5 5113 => 0.2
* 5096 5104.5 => 0.7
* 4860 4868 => 0.5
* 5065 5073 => 0.3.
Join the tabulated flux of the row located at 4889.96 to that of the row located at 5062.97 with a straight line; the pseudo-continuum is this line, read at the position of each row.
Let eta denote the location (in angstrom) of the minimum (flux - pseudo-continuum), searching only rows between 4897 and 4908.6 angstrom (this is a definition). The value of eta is 4902.37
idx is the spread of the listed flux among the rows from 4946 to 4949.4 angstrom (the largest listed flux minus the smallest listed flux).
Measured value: 0.2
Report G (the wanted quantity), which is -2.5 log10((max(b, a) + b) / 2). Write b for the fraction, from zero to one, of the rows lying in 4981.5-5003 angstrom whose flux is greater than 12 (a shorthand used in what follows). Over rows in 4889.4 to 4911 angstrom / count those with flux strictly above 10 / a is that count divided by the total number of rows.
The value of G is 0.3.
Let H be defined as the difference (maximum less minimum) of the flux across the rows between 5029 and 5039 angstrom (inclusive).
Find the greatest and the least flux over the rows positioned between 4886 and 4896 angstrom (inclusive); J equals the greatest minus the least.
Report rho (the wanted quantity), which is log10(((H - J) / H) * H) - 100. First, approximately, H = 11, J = 1.2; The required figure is -99.0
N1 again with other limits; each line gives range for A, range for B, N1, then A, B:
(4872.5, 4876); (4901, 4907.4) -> 0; 6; 6.6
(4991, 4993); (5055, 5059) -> 3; 19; 21.8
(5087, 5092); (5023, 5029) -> -24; 36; 12.4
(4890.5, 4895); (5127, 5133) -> 27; 9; 36.1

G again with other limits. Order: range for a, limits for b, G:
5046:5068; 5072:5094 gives 0.0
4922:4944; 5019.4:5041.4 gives 1.1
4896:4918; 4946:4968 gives 1.4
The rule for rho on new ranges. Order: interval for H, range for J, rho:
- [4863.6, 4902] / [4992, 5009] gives -99.5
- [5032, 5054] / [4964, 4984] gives -99.3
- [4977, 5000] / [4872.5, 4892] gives -99.1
